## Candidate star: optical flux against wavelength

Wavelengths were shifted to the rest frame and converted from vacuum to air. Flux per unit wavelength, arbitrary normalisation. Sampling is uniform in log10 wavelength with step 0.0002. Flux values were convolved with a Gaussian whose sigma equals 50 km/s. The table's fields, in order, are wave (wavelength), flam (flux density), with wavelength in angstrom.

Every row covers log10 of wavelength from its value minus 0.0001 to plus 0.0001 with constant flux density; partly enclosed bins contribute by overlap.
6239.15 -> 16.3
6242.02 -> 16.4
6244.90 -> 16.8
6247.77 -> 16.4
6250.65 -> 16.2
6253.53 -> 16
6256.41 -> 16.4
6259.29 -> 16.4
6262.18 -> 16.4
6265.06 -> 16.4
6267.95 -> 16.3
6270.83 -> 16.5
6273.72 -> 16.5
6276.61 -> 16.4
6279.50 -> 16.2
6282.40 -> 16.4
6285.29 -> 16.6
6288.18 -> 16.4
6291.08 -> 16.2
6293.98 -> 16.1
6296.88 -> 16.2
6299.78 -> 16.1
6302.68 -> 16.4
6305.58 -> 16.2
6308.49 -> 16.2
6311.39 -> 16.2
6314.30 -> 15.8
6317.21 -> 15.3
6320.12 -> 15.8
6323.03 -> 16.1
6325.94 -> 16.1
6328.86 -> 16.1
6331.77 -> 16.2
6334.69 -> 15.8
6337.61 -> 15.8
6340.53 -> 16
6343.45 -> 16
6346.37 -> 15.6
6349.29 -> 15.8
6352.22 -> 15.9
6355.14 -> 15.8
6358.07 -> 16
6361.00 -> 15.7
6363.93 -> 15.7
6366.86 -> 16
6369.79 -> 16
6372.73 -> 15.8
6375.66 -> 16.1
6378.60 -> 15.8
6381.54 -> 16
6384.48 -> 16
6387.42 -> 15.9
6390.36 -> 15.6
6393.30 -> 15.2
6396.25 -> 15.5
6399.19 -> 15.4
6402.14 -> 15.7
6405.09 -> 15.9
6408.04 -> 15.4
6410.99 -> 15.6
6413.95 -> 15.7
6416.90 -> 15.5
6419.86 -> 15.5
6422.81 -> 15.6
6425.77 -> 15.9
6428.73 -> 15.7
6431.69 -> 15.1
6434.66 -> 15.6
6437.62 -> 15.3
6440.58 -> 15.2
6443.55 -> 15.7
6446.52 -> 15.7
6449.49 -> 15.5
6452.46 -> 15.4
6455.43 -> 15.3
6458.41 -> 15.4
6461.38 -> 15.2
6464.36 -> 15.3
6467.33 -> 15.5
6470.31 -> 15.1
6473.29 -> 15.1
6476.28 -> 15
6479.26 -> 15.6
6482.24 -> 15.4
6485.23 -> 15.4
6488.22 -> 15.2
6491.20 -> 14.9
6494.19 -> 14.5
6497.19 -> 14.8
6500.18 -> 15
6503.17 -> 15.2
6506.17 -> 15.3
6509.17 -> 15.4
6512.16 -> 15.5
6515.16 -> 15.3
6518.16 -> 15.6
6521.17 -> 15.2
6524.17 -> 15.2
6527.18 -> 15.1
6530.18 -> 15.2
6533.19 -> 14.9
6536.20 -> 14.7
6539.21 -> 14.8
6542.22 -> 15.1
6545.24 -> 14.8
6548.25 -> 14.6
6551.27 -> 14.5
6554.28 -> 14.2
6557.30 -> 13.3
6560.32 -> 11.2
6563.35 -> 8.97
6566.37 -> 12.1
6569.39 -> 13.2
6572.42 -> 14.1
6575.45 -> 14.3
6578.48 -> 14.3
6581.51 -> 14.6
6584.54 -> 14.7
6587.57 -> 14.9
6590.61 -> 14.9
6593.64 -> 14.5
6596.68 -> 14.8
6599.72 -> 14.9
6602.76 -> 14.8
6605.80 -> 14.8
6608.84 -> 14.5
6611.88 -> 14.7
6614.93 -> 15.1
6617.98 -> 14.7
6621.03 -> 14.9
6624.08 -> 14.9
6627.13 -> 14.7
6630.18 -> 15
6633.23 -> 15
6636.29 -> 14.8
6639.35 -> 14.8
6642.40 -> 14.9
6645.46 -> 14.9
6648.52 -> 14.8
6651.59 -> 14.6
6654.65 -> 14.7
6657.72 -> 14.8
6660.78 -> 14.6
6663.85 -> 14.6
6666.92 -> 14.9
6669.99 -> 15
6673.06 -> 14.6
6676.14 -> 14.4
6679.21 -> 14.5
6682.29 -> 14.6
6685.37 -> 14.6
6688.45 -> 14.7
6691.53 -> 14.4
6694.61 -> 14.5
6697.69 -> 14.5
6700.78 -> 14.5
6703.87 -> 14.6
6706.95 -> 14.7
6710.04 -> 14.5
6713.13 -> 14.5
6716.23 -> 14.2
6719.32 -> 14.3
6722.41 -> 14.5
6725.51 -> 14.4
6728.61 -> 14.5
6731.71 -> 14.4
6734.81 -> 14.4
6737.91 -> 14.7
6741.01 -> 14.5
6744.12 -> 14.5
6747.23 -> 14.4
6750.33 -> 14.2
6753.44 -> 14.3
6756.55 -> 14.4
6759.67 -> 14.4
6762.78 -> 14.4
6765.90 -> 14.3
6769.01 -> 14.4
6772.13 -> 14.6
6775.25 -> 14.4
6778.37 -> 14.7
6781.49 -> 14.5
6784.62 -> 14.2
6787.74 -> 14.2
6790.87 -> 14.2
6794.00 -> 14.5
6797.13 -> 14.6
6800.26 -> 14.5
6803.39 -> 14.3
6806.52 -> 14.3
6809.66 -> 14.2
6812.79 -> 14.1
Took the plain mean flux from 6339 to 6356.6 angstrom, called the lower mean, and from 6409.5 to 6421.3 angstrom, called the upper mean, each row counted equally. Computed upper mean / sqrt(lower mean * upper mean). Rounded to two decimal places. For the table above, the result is 0.99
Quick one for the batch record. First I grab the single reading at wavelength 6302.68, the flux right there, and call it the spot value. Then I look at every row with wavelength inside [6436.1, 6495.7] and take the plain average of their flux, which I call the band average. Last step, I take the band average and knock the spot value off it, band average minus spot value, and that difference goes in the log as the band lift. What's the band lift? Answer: -1.12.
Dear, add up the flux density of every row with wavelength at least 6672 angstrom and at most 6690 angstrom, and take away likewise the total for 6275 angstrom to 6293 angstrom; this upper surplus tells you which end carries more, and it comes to -11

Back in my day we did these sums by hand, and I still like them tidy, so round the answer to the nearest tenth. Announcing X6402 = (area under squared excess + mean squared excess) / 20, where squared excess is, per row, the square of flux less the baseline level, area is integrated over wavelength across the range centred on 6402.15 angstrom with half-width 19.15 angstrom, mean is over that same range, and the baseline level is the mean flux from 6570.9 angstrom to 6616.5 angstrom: 1.9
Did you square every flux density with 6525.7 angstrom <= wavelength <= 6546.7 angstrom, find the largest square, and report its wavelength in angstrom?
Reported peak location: 6530.18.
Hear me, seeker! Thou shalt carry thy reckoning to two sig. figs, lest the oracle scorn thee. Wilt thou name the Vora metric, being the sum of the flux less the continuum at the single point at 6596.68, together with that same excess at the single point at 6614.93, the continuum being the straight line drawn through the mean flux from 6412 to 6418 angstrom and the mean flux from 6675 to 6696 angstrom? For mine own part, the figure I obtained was 0.21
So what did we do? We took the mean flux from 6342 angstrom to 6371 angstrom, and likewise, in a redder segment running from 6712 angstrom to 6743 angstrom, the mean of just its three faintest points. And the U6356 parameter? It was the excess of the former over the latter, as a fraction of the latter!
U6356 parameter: 0.11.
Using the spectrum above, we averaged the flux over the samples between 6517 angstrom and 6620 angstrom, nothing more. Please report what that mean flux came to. 14.3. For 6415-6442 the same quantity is 15.5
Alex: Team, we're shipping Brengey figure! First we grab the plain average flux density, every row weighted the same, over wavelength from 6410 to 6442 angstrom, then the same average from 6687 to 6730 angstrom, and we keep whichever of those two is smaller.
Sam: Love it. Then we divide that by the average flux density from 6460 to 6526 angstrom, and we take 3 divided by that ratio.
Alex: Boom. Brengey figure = 3.15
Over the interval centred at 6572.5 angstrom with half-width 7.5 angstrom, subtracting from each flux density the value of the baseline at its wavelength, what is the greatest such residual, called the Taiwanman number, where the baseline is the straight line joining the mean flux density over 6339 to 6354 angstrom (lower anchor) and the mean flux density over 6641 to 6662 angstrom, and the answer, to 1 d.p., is -0.7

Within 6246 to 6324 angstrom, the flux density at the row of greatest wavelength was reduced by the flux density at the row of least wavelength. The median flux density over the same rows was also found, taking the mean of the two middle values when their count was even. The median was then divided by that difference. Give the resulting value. -54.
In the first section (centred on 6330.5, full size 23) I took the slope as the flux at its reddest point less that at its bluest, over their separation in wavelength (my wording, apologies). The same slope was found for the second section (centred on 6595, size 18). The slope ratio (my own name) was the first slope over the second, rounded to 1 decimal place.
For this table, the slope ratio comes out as -1.5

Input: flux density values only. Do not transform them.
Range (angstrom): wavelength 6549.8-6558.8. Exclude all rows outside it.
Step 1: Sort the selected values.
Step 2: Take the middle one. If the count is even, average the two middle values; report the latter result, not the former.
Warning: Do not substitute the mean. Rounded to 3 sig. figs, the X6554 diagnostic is 14.2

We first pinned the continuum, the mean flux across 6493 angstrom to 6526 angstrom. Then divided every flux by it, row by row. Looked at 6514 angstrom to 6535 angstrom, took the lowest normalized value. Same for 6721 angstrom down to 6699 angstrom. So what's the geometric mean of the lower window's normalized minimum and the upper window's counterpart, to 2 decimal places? 0.96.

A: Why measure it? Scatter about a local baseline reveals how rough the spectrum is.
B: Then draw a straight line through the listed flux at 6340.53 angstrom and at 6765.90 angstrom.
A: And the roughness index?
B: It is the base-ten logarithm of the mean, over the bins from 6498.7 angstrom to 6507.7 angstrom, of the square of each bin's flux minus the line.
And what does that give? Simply -1.29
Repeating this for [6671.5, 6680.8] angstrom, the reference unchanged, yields -1.51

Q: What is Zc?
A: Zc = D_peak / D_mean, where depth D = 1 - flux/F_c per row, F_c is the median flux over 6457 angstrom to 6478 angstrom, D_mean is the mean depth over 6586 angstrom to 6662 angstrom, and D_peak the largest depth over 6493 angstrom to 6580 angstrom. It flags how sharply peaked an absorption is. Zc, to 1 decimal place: 15.6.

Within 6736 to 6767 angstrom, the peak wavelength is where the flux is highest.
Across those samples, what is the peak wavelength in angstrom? 6737.91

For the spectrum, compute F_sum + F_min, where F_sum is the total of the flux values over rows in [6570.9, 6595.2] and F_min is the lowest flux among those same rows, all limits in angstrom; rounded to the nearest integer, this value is 130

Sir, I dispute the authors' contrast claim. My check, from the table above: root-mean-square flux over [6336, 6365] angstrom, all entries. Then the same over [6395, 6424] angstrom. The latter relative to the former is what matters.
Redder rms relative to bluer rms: 0.984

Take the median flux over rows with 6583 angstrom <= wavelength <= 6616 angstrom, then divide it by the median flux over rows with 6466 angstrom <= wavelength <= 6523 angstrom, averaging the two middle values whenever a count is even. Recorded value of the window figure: 0.97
